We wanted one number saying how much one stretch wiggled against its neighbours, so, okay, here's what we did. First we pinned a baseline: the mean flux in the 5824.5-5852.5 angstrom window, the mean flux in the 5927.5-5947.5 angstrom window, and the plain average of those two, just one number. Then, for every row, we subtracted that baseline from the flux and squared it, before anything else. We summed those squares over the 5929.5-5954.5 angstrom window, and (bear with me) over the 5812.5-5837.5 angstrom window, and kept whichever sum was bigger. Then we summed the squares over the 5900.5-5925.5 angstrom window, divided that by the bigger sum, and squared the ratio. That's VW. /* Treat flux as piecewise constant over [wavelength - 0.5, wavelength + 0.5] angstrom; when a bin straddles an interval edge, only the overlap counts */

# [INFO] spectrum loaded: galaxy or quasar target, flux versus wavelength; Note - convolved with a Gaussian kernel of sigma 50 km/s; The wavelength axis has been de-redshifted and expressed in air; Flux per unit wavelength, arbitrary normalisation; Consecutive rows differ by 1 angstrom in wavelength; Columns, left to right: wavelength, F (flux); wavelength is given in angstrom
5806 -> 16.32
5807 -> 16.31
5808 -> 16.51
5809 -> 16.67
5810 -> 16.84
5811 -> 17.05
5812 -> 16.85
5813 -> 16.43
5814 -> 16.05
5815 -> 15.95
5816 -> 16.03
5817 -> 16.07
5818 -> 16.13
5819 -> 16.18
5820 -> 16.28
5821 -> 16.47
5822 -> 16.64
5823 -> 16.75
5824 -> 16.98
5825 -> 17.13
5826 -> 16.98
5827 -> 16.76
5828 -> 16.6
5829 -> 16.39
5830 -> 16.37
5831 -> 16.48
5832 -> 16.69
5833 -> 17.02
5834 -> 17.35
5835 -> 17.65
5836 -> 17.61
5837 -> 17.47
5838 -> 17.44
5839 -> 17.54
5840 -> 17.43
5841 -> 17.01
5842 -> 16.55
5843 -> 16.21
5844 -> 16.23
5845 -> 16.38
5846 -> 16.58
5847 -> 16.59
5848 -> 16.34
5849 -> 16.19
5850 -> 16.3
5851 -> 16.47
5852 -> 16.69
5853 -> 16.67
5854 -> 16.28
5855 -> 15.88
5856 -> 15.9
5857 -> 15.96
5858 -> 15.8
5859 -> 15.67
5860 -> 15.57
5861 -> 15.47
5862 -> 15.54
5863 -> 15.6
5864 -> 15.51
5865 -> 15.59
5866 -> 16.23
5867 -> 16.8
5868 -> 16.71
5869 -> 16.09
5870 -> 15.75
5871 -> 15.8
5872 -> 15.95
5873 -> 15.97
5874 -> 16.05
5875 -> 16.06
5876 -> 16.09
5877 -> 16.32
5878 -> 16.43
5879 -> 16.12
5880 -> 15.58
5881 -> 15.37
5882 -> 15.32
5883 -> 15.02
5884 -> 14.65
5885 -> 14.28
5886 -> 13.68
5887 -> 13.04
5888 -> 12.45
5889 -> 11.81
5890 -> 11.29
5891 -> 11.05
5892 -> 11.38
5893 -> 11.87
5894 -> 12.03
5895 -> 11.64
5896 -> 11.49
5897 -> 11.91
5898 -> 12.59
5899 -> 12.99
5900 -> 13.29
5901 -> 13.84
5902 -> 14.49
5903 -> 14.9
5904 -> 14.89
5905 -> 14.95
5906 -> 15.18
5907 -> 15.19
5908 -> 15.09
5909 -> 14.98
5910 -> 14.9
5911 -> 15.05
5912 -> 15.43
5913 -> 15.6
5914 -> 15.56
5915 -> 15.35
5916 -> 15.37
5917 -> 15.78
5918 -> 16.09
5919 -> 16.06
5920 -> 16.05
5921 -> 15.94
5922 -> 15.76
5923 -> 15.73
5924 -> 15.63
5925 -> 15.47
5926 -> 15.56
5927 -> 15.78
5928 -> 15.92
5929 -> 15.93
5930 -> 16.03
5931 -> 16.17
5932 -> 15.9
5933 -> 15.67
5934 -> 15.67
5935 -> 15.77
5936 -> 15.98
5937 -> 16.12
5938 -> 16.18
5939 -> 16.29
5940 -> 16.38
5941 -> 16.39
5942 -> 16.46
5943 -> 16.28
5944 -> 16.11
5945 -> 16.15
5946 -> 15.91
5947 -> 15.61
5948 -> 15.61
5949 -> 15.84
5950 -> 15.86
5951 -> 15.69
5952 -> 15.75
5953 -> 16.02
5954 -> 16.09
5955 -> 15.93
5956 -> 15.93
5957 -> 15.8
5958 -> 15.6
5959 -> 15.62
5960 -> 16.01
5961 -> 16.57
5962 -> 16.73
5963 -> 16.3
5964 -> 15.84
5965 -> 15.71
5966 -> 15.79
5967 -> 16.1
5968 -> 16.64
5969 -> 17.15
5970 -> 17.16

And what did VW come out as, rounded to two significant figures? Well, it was 24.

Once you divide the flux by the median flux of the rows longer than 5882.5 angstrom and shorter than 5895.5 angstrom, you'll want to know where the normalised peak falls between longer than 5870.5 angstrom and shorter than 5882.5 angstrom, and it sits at 5878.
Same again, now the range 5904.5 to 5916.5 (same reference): 5913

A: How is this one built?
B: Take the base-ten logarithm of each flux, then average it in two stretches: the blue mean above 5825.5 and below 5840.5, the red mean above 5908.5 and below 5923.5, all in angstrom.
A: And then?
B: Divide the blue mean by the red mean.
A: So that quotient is 1.03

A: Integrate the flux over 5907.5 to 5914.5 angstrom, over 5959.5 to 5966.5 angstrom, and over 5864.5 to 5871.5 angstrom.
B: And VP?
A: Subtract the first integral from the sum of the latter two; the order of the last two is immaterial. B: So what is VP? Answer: 119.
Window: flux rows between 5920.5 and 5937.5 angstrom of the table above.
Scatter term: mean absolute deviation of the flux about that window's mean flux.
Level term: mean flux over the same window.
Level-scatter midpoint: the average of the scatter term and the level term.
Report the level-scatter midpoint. 7.99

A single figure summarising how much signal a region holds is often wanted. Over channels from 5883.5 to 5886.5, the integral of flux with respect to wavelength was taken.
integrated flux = 43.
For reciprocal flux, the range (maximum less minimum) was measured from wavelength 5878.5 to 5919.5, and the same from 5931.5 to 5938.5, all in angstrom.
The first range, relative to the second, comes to 14.2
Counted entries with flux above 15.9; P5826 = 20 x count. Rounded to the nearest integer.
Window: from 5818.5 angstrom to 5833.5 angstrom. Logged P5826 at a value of 300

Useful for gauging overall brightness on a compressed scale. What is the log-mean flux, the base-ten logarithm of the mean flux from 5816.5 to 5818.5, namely 1.21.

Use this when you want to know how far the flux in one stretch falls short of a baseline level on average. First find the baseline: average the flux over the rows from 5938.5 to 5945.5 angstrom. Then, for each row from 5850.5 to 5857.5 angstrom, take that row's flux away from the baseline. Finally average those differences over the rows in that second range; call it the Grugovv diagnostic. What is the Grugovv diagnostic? 0.0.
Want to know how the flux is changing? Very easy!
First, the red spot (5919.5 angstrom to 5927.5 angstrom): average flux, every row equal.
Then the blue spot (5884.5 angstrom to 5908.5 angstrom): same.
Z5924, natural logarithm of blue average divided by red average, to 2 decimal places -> -0.18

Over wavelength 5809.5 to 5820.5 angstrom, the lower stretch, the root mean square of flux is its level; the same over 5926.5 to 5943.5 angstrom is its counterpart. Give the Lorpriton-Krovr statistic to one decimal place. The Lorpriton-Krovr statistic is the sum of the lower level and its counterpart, 32.4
